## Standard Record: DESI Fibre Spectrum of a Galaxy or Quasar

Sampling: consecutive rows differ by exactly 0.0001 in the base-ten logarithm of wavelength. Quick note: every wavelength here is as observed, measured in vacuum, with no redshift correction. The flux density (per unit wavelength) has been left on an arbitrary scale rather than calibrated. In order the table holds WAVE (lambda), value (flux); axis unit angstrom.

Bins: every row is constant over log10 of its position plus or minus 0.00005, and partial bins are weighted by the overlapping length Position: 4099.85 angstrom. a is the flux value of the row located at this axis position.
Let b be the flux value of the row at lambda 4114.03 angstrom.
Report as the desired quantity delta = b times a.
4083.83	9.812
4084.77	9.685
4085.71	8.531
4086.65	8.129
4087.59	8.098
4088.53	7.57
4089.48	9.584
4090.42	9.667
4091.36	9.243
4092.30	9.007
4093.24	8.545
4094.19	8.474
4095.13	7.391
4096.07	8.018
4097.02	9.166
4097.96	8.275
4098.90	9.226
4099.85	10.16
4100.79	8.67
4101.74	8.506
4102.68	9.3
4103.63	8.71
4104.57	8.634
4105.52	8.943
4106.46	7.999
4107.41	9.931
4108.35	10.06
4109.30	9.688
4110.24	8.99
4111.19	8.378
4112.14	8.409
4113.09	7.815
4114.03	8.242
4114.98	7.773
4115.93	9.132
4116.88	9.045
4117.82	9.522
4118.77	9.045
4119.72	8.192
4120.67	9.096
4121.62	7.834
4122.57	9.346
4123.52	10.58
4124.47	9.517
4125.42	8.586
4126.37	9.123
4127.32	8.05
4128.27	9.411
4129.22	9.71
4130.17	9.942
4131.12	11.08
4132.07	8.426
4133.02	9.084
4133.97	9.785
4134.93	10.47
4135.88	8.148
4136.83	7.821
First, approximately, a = 10.16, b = 8.242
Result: 84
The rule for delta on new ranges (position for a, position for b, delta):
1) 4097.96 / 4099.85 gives 84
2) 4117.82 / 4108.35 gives 96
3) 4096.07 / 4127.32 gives 65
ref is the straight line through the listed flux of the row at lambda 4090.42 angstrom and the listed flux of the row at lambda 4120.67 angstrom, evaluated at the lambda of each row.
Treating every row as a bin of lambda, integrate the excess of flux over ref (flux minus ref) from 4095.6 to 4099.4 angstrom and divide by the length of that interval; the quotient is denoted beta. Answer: -0.9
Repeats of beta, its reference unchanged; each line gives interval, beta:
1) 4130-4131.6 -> 1.7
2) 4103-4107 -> -0.8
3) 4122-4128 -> 0.2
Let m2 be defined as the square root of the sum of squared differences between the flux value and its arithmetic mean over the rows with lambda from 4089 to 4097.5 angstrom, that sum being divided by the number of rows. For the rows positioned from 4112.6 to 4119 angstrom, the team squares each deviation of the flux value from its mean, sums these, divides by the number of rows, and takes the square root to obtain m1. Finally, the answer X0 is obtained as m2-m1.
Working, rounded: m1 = 0.65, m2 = 0.71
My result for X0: 0.1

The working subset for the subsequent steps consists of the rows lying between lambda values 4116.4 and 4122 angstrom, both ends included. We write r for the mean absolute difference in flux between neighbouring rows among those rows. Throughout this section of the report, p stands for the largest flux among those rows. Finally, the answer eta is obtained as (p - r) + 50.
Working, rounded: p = 9.522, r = 0.79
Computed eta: 58.7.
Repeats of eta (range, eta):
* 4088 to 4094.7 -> 59.1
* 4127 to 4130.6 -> 59.3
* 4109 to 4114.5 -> 59.2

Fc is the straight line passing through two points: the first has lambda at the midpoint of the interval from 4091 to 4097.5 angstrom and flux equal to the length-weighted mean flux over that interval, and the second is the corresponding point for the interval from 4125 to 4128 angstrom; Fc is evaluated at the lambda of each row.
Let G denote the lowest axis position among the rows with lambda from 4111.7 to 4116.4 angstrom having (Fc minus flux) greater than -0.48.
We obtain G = 4112.14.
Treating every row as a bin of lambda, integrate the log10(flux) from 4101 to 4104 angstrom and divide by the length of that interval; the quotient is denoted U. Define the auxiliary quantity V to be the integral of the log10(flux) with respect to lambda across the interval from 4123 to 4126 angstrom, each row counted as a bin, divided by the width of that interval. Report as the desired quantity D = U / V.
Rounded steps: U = 0.944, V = 0.98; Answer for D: 0.965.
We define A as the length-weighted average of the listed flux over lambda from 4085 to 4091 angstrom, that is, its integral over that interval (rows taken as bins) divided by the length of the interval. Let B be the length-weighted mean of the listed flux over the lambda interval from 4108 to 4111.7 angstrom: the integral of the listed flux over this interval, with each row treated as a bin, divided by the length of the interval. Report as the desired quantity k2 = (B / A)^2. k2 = 1.14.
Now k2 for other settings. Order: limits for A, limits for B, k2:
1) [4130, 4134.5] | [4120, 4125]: 0.91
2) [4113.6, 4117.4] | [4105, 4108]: 1.10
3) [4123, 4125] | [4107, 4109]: 1.00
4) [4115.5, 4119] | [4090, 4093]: 1.01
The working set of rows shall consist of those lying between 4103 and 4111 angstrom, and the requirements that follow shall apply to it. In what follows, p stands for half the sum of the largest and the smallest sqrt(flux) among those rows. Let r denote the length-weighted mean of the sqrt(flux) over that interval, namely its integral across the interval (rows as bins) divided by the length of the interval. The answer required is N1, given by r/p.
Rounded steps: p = 3.00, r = 3.014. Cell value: 1.00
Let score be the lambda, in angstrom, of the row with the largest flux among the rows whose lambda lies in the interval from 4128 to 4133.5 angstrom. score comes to 4131.12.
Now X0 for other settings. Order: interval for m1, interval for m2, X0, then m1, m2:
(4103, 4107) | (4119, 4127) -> 0.4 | 0.35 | 0.80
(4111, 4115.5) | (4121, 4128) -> 0.6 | 0.28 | 0.87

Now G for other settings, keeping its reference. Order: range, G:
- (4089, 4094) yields 4092.30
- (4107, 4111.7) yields 4110.24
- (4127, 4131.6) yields 4127.32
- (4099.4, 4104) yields 4100.79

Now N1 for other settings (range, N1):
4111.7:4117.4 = 1.00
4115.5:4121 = 1.01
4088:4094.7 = 1.01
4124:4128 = 1.00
